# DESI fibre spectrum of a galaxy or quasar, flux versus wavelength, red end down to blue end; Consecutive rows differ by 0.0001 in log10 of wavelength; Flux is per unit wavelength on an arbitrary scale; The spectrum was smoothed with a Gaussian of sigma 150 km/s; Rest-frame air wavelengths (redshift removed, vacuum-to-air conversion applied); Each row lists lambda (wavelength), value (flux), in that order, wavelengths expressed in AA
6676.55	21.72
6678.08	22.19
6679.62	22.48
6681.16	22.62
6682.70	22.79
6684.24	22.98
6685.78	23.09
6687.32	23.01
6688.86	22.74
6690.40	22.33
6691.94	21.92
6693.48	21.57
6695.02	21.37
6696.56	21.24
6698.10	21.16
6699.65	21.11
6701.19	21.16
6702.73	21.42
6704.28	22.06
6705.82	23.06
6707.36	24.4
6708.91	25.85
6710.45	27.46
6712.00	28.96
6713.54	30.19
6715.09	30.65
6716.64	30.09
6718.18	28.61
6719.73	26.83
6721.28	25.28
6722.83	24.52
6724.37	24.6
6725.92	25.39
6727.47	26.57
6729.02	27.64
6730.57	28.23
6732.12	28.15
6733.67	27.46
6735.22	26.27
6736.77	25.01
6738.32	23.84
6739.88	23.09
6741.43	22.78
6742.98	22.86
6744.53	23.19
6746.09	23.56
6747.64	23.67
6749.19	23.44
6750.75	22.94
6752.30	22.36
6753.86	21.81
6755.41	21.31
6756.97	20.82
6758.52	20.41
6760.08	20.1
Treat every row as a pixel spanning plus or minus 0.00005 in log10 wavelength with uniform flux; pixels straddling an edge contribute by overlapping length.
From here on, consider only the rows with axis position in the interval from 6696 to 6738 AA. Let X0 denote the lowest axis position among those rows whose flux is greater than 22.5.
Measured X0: 6705.82 AA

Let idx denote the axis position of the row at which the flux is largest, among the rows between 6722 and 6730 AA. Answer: 6729.02 AA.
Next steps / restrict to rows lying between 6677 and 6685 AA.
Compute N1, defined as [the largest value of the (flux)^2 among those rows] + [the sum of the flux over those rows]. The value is 641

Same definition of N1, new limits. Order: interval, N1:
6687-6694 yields 641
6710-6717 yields 1087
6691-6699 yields 588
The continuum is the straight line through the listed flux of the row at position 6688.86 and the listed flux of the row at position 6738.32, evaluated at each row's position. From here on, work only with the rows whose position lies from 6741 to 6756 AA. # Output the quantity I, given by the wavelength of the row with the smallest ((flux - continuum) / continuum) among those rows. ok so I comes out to 6755.41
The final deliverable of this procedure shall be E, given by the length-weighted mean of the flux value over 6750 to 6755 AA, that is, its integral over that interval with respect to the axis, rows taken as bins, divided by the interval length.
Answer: 22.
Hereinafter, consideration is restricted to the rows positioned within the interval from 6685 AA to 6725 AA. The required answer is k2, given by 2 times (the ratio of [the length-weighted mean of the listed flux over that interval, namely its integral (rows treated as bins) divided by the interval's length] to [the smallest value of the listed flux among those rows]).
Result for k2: 2.31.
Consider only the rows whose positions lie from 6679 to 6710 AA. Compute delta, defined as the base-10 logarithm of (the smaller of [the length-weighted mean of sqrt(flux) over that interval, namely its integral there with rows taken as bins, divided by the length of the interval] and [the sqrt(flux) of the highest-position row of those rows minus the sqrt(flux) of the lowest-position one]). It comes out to -0.46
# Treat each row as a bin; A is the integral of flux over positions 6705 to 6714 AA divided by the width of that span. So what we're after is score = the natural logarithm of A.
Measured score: 3.28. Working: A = 26.5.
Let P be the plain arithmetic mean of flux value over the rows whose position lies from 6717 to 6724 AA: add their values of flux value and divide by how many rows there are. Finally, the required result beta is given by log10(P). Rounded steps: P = 26.3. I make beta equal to 1.42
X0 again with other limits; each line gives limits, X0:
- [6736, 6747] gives 6736.77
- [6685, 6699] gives 6685.78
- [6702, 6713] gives 6705.82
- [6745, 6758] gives 6746.09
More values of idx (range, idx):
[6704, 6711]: 6710.45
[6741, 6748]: 6747.64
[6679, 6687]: 6685.78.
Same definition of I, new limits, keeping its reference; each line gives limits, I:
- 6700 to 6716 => 6701.19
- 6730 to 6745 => 6741.43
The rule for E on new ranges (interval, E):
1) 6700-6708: 22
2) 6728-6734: 28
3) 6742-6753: 23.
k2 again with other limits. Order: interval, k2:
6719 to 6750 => 2.20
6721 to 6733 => 2.15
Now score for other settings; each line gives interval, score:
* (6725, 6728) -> 3.25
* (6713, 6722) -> 3.35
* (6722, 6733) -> 3.28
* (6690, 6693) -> 3.09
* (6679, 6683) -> 3.12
